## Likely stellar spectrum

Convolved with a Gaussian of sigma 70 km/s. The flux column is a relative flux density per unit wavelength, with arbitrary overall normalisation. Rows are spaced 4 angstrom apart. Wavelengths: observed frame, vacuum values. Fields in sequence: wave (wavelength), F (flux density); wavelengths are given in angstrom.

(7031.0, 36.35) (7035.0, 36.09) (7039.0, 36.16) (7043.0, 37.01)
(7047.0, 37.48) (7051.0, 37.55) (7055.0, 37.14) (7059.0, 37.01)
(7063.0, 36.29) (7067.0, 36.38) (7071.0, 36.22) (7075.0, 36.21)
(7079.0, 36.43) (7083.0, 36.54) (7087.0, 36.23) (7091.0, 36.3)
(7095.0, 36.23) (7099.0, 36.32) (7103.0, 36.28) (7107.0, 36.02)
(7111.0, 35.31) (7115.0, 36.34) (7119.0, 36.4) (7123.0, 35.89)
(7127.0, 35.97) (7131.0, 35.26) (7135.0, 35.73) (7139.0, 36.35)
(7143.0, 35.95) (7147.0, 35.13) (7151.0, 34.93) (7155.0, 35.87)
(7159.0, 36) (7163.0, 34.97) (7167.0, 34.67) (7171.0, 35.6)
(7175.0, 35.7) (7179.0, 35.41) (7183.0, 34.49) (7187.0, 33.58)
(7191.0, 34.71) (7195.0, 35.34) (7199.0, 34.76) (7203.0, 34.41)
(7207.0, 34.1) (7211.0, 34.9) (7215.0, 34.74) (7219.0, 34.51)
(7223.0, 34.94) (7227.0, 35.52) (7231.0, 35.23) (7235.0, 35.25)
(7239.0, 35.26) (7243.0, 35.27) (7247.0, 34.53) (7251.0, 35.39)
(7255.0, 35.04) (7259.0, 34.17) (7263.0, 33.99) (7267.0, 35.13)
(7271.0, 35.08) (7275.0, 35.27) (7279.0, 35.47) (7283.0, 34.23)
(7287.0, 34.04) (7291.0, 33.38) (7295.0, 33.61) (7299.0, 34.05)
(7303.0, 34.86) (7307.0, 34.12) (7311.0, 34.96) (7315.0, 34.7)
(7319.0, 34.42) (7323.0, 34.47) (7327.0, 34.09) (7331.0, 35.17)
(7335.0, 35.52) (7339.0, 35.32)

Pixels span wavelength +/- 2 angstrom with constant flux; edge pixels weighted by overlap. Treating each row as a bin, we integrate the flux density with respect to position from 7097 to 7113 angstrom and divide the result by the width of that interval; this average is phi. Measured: 36.0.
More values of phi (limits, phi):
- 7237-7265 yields 34.8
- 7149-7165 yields 35.4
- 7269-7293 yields 34.6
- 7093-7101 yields 36.3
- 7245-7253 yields 35.0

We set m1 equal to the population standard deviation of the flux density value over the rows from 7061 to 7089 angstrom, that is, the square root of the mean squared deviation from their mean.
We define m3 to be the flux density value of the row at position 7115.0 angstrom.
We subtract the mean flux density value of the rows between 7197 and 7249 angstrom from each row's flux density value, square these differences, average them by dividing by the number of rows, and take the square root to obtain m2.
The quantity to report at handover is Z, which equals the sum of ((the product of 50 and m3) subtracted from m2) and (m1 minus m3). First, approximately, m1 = 0.12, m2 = 0.40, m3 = 36.34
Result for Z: -1853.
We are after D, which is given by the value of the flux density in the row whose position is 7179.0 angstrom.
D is 35.41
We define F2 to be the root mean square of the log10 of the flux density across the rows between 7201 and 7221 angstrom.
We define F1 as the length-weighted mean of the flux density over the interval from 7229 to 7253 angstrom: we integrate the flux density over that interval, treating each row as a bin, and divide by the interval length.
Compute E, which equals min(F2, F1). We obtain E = 1.54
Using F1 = 35.2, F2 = 1.54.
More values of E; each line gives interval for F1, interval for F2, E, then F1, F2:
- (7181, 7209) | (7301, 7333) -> 1.54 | 34.5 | 1.54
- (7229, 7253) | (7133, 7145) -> 1.56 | 35.2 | 1.56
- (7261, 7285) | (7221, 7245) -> 1.55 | 34.9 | 1.55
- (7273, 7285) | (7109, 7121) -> 1.56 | 35.0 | 1.56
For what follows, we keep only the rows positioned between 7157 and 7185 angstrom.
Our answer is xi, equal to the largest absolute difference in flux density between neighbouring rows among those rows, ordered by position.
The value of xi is 1.03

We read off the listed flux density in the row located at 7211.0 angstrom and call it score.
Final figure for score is 34.9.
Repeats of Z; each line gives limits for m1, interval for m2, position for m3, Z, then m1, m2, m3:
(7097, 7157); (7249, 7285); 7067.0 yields -1854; 0.47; 0.54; 36.38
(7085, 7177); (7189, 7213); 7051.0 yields -1914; 0.51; 0.39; 37.55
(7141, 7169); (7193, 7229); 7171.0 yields -1815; 0.52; 0.42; 35.6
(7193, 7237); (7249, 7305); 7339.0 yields -1800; 0.41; 0.67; 35.32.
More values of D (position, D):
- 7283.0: 34.23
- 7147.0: 35.13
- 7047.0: 37.48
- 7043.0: 37.01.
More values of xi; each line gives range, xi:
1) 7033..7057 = 0.85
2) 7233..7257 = 0.86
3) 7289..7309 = 0.81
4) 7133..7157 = 0.94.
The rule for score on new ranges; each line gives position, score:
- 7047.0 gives 37.48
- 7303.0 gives 34.86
